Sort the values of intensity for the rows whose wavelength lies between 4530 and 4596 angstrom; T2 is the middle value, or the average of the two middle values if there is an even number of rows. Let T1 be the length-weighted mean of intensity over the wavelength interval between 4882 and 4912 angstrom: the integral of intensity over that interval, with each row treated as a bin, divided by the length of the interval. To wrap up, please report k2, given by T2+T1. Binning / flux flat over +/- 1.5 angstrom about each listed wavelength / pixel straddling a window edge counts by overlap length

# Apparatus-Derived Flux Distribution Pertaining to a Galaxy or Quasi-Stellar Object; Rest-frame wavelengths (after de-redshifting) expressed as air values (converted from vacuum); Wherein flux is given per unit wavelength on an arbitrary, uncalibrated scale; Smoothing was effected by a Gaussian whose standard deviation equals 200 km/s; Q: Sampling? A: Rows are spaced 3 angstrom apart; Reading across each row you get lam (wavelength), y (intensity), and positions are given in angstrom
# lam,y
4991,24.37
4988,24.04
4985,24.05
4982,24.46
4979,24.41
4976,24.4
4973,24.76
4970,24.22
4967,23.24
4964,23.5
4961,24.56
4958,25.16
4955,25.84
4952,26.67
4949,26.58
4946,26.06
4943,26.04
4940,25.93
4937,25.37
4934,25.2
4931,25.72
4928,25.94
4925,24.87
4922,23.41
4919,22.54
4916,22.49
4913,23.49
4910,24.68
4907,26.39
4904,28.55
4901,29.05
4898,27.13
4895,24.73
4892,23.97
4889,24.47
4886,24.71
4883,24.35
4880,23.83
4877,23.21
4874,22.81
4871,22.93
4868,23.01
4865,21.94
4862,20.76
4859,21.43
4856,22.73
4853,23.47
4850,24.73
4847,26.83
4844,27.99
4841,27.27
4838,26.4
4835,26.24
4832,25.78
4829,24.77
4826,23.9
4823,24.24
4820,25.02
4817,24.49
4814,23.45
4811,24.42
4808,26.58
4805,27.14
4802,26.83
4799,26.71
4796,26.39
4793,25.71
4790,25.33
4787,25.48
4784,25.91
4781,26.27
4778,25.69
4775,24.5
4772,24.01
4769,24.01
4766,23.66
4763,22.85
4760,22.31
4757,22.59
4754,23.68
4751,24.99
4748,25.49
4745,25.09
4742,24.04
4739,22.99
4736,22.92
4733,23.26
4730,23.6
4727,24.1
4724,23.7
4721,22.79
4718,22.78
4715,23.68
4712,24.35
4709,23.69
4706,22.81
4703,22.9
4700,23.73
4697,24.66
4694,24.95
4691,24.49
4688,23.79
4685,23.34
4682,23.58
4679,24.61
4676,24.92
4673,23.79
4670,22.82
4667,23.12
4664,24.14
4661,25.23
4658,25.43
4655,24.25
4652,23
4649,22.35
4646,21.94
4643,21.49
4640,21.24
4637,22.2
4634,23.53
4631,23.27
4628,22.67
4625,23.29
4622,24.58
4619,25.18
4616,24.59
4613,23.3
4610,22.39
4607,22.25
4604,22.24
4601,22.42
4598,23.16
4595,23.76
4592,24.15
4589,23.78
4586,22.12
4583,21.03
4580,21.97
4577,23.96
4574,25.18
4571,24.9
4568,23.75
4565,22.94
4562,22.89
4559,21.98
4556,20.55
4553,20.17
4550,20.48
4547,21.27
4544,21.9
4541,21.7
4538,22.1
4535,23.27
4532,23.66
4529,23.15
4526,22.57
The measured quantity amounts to 48.3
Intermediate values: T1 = 25.8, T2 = 22.5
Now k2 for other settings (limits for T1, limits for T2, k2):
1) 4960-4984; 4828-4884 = 48.0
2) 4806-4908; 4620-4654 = 47.4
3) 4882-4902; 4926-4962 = 51.3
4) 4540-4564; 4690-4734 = 45.1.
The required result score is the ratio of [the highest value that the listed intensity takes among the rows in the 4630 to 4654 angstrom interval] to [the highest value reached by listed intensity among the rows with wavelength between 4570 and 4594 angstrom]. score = 0.93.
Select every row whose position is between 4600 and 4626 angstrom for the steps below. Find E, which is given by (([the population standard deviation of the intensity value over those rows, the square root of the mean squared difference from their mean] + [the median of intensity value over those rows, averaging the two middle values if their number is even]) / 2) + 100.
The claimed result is 112.2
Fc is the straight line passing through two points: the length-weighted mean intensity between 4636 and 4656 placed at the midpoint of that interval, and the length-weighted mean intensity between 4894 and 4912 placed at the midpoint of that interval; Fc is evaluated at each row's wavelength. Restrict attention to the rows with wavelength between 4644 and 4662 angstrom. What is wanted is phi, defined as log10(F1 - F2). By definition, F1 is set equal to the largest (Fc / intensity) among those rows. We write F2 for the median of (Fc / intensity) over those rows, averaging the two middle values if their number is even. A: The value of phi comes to -1.18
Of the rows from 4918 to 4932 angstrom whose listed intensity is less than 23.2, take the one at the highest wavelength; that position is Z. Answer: 4919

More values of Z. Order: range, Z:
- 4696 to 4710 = 4706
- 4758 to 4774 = 4763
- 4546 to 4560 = 4559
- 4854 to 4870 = 4868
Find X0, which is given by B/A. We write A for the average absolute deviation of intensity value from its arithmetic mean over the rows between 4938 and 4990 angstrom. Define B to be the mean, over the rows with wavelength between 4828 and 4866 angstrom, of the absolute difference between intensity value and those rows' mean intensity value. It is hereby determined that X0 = 2.2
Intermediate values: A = 0.9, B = 1.98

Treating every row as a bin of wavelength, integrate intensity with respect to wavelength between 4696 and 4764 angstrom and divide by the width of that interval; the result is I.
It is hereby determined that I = 23.6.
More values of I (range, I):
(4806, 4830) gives 24.7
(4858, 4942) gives 24.4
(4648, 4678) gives 23.9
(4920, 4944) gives 25.2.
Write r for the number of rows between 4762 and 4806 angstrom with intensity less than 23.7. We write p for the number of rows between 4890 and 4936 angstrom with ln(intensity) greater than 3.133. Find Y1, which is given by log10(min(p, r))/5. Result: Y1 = 0.06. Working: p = 13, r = 2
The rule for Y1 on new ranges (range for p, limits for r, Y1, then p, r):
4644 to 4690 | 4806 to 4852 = 0.00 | 12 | 1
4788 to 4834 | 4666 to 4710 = 0.17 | 15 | 7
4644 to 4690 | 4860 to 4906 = 0.16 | 12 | 6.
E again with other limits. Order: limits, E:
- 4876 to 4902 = 113.1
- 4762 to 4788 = 112.8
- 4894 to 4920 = 113.5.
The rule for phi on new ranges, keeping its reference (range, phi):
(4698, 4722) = -1.51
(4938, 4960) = -1.34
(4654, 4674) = -1.23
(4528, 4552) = -1.12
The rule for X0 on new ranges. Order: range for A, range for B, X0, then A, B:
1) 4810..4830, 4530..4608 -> 2.7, 0.4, 1.09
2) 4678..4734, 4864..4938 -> 2.7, 0.5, 1.38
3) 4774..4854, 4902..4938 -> 1.3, 1.0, 1.31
